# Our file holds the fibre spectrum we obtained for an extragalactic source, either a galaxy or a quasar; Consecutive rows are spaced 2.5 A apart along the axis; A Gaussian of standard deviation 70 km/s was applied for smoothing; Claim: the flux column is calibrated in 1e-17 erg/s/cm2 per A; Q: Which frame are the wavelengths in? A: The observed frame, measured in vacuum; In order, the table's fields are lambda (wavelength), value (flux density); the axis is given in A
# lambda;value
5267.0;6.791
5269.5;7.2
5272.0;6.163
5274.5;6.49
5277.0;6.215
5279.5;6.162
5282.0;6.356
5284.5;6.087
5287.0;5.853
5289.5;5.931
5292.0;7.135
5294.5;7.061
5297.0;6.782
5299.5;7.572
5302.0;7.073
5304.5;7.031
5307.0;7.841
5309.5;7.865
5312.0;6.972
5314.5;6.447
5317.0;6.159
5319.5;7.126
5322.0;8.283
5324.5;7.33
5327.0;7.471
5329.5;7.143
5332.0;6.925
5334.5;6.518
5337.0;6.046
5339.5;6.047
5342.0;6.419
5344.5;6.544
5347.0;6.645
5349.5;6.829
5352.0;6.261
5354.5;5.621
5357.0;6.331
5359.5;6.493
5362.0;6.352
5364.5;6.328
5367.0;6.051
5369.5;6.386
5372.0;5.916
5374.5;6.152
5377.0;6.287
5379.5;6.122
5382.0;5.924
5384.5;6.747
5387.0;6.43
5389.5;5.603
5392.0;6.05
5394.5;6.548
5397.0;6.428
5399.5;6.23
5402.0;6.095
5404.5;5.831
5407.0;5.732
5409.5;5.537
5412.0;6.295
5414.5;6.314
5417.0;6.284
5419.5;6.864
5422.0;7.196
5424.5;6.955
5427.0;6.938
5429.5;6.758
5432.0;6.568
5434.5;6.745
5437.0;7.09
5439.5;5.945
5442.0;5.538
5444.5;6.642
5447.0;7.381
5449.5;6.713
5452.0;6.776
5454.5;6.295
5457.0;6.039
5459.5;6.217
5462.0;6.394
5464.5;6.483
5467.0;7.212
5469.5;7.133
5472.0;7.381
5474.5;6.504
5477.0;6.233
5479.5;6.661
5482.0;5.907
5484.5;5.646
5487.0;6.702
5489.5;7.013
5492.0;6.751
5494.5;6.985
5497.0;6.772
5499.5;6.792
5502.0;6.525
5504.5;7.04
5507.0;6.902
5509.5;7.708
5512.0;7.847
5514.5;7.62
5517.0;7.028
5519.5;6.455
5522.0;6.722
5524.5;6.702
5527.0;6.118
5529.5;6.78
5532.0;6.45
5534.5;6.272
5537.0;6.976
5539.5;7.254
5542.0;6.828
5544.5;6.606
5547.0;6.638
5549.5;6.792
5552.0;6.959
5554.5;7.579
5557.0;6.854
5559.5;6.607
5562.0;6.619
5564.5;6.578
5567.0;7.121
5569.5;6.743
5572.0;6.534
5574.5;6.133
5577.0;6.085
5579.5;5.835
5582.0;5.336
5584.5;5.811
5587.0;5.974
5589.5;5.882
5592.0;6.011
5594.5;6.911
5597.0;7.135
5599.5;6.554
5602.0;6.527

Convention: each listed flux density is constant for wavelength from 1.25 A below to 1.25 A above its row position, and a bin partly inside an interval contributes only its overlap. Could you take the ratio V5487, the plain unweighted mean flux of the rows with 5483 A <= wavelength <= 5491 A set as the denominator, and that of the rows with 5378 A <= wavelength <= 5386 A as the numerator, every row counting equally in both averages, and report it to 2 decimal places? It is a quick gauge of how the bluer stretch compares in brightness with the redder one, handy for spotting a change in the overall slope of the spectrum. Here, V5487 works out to 0.97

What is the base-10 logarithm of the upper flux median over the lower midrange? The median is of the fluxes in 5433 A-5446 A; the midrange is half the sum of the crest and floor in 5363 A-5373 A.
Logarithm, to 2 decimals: 0.03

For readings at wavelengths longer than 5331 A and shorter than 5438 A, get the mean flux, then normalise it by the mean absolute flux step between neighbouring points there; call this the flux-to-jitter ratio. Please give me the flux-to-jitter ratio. 21.3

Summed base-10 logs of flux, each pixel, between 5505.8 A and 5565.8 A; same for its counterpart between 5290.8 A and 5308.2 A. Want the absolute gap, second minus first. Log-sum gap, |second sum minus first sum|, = 14.1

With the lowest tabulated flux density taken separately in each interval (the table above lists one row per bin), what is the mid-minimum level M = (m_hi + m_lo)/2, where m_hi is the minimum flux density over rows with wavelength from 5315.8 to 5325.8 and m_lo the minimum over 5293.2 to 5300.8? 6.5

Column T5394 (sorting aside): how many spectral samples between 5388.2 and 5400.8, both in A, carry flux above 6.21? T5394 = 3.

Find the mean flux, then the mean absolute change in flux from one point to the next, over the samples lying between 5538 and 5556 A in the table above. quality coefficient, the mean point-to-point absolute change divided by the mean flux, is 0.039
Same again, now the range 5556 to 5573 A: 0.035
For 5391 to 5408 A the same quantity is 0.036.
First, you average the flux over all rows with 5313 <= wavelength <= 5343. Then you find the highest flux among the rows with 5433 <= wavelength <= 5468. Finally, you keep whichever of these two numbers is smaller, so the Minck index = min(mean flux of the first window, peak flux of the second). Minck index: 6.8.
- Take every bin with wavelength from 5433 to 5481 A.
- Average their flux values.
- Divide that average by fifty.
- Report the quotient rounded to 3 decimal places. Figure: 0.132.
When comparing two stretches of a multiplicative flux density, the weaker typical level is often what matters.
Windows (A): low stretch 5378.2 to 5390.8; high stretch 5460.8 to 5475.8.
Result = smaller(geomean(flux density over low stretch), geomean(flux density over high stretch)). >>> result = 6.15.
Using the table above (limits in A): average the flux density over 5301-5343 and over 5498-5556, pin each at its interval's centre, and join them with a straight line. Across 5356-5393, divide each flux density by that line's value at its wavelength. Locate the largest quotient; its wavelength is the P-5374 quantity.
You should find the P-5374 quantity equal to 5384.5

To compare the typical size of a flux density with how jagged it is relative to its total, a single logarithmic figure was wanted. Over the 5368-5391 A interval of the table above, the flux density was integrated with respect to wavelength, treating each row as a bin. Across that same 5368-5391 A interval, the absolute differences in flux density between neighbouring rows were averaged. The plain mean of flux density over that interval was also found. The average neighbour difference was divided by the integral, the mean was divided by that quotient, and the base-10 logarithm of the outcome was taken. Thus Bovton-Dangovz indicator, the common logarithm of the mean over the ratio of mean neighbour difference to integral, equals 3.34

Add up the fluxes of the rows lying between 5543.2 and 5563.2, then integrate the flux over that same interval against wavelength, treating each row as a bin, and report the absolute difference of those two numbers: 82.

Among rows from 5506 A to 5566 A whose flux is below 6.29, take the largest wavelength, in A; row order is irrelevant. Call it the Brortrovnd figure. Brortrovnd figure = 5534.5 A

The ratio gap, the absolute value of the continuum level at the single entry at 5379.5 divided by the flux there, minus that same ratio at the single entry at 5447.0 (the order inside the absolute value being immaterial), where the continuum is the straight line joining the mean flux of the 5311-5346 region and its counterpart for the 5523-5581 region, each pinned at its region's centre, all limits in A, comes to 0.20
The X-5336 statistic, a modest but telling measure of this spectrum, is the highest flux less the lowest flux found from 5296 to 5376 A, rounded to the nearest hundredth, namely 2.66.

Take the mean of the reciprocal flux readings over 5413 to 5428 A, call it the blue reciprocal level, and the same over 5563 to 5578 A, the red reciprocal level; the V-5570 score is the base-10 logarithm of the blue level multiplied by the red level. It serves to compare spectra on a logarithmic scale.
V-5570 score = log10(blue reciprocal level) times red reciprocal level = -0.127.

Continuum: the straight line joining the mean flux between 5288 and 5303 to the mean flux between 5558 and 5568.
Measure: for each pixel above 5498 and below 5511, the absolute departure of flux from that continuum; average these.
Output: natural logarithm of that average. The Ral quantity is -1.1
